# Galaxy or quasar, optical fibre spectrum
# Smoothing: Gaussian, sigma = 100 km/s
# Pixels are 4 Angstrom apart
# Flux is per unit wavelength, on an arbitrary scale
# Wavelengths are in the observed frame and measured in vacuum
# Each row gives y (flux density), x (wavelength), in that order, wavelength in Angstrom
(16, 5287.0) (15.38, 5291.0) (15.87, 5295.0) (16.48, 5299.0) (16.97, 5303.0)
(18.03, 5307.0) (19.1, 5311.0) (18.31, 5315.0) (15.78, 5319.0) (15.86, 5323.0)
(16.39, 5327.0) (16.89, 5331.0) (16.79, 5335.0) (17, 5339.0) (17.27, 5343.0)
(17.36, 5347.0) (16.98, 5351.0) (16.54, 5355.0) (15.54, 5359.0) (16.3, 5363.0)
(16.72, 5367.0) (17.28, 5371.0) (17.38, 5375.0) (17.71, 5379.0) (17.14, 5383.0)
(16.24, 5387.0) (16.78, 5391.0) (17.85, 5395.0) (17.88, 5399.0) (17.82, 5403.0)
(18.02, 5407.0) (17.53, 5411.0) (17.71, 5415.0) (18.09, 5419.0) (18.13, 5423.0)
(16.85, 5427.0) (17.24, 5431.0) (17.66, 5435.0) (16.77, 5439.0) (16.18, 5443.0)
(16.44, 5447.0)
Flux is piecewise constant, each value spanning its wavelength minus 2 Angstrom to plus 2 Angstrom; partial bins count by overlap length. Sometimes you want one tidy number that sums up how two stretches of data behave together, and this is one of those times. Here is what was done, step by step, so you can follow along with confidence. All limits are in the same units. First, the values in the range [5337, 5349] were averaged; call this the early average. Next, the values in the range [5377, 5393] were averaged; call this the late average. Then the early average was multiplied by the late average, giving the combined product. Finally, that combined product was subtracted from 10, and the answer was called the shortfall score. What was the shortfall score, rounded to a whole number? -282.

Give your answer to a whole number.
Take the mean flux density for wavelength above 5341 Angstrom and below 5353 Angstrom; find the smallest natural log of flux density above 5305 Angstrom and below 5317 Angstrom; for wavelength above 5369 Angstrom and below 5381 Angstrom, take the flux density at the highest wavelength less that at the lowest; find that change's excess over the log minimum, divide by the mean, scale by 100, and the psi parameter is -14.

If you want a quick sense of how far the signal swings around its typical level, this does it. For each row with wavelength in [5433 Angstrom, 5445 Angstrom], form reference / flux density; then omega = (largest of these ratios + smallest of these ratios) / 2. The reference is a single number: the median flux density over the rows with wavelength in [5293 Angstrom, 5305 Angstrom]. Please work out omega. 0.98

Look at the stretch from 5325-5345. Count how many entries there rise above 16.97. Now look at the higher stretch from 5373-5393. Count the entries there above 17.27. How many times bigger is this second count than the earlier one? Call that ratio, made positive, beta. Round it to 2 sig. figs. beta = 1.0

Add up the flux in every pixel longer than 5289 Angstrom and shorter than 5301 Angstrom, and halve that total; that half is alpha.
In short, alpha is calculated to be 23.9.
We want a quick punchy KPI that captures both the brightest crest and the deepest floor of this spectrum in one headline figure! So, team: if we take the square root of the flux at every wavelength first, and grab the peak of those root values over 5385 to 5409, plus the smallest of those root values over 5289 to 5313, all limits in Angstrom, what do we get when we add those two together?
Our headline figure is 8.17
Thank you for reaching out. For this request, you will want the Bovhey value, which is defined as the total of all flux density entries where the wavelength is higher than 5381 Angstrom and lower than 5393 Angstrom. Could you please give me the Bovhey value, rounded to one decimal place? 50.2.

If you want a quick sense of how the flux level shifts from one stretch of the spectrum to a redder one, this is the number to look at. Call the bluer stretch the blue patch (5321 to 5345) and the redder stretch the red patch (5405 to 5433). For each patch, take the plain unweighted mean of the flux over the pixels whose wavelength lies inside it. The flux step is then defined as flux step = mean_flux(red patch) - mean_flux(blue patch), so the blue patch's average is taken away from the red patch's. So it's 1.0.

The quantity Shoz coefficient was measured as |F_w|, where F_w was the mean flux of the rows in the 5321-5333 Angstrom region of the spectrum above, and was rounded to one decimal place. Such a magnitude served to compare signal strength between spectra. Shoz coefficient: 16.4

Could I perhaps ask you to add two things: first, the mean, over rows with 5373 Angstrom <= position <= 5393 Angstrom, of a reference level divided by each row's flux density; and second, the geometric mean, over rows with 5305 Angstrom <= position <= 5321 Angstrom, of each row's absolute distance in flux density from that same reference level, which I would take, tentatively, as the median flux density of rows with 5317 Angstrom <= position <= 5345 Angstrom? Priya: 2.4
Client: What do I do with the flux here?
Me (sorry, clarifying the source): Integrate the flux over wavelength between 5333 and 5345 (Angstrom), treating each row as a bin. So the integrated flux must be 204.2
